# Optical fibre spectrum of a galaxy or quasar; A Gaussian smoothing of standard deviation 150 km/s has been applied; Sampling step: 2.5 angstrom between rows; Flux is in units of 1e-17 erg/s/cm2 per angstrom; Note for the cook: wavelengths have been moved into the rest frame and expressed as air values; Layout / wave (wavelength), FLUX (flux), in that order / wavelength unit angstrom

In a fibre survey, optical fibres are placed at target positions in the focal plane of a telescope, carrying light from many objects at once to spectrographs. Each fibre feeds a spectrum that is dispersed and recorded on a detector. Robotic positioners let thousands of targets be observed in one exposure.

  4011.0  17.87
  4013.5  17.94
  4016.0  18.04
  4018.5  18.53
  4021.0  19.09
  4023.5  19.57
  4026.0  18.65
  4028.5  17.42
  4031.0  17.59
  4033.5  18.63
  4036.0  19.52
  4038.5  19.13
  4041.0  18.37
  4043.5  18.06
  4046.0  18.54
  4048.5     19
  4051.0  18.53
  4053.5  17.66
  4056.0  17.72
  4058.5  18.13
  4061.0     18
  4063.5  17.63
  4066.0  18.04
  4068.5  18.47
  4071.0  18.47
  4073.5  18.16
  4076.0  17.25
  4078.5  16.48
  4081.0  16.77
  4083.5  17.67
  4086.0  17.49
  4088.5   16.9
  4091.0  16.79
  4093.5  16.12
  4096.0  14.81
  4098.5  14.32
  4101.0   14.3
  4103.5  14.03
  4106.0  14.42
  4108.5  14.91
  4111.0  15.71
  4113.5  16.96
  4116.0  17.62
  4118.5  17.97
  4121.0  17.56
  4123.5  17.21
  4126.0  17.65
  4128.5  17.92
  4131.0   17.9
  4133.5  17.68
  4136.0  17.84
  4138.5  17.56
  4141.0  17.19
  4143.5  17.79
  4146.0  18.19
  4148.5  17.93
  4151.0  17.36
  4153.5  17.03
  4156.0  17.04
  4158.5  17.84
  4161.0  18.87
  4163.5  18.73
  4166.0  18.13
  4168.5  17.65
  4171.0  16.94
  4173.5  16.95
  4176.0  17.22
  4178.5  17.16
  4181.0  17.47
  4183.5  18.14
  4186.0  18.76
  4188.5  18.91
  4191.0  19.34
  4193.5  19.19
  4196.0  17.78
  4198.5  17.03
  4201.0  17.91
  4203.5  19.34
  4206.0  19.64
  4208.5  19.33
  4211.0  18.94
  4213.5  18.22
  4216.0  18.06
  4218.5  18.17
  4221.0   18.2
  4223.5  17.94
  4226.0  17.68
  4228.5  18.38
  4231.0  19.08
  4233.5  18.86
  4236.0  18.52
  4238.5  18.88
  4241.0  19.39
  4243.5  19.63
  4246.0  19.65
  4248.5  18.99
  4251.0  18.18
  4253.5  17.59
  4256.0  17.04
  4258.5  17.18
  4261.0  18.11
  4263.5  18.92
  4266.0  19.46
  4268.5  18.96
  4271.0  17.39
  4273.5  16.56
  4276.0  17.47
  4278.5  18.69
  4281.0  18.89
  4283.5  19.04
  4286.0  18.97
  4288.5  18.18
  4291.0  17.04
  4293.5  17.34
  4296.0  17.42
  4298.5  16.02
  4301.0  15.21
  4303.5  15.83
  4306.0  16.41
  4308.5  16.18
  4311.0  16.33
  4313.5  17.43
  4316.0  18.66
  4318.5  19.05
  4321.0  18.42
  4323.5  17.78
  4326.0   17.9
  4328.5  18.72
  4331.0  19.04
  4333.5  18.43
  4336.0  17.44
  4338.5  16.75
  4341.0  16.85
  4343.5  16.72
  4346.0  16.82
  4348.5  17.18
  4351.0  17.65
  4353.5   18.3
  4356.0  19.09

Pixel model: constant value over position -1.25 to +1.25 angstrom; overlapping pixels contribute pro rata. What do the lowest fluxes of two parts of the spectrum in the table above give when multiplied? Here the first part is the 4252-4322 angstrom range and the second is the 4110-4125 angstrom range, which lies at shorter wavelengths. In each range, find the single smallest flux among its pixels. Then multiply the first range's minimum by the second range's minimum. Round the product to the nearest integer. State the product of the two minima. 239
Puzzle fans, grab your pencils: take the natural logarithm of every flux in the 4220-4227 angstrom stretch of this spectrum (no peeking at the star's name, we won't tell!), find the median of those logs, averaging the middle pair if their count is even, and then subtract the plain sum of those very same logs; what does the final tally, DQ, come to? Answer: -5.77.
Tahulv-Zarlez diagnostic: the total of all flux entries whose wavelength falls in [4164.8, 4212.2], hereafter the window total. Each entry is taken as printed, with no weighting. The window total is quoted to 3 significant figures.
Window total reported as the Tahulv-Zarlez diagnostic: 346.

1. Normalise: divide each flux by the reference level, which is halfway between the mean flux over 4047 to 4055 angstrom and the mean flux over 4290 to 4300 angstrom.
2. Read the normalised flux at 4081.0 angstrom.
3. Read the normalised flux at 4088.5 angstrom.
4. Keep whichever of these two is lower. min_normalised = 0.95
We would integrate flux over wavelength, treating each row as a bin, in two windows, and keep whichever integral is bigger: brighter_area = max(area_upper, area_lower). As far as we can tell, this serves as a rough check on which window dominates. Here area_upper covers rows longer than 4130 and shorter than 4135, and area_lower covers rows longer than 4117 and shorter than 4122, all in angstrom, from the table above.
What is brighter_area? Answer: 89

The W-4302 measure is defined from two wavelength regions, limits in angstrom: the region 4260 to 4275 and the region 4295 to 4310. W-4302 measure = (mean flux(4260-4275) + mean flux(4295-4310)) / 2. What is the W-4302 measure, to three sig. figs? 17.2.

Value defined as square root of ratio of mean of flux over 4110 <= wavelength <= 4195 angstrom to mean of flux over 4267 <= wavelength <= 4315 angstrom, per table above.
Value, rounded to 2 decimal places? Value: 1.01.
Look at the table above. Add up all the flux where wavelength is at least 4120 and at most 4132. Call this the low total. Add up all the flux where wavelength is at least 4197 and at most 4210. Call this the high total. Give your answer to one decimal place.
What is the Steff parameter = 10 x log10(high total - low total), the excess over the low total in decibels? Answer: 7.0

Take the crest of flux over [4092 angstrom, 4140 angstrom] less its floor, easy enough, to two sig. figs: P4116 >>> 3.9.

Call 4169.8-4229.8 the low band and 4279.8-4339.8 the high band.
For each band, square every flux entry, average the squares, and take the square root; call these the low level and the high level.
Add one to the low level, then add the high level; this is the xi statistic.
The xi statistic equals 36.9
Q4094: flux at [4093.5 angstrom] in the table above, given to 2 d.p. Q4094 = 16.12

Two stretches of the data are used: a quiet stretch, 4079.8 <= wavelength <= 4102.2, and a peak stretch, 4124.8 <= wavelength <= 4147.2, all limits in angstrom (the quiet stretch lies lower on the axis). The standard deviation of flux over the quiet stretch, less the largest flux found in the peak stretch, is -16.9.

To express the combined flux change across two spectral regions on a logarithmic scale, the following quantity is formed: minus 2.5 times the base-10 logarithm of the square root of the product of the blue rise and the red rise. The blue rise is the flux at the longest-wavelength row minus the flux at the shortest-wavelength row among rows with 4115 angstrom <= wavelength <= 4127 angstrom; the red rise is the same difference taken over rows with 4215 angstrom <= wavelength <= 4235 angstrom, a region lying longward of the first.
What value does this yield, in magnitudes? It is 2.0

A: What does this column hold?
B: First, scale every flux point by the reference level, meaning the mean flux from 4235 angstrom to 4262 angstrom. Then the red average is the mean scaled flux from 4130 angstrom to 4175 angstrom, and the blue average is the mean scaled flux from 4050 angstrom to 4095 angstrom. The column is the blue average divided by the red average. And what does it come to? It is 0.99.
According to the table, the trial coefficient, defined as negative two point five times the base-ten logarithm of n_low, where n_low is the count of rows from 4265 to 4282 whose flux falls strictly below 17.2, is 0.0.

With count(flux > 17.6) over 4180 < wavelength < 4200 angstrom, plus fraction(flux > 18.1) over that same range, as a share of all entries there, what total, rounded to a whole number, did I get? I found 7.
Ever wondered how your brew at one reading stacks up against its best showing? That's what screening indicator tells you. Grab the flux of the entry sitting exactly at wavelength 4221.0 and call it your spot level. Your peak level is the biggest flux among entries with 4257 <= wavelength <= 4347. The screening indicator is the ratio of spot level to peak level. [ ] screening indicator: 0.94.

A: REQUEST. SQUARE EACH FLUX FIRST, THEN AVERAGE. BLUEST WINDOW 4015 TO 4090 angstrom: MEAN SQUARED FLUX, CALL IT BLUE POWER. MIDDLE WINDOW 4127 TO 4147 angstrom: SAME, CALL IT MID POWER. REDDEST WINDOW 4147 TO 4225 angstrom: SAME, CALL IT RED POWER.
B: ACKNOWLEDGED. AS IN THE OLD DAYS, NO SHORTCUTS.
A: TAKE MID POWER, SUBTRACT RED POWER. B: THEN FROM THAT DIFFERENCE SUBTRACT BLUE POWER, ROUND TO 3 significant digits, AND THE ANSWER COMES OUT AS -342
